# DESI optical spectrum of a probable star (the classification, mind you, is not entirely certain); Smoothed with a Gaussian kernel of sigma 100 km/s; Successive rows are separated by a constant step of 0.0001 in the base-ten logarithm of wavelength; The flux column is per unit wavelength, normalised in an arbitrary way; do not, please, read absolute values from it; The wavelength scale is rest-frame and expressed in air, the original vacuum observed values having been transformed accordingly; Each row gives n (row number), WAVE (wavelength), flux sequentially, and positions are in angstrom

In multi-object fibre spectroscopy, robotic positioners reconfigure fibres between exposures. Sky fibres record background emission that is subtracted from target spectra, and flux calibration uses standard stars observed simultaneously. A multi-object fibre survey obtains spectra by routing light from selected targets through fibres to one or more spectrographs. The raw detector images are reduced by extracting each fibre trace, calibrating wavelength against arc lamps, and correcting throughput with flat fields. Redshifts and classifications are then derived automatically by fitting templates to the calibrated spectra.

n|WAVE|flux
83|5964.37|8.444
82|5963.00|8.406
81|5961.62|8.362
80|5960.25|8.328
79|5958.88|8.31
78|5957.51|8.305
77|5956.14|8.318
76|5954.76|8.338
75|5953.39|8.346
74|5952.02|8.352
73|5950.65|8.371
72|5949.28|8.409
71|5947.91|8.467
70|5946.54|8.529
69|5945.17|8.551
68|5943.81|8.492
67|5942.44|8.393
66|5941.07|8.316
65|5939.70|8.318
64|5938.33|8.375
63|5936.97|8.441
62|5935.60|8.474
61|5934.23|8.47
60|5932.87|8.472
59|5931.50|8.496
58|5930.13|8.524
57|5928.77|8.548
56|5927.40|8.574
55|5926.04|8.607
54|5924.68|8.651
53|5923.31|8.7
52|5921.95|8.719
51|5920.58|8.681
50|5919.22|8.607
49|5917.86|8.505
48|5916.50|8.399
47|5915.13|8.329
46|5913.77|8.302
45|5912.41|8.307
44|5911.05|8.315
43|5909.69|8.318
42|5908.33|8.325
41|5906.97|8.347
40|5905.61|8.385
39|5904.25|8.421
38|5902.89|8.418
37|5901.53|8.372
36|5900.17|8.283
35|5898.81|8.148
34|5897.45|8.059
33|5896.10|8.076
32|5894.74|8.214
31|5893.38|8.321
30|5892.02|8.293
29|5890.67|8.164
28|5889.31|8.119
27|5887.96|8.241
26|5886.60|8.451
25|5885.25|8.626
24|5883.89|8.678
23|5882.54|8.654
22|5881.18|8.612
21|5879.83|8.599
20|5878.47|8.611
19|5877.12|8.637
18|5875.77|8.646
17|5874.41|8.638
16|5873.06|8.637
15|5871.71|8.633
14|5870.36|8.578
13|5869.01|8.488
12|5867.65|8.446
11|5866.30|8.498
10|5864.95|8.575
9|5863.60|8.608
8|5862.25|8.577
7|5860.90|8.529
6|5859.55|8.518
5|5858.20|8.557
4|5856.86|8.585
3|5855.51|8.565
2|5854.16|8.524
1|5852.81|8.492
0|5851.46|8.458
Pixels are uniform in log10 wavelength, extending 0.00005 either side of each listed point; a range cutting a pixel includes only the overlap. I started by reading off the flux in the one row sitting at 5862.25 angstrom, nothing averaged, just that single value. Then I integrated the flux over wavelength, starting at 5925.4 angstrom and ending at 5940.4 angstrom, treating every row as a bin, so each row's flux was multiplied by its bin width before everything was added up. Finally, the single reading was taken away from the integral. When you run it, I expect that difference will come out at 119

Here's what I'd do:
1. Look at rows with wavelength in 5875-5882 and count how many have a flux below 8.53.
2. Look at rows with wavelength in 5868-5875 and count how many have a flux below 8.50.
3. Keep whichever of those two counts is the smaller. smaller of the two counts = 0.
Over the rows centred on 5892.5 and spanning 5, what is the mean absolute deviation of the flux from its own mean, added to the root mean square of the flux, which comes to 8.31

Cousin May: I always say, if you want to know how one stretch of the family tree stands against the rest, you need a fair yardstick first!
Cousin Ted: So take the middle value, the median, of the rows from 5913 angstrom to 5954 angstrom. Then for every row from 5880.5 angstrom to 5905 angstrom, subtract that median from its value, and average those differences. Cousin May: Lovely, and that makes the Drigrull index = -0.13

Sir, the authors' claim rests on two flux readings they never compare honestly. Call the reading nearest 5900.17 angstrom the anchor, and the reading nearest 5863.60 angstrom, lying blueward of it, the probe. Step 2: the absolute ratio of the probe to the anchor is 1.04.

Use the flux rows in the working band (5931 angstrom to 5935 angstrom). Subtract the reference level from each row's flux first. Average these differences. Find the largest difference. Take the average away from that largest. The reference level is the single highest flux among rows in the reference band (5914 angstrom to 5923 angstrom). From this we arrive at 0.017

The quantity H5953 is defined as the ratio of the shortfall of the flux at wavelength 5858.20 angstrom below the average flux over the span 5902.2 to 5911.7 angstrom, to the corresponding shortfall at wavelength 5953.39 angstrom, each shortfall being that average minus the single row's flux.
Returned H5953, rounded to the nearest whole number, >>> -13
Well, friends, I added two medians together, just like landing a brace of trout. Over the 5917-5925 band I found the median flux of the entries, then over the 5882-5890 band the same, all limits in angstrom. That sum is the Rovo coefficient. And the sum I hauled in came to 17.2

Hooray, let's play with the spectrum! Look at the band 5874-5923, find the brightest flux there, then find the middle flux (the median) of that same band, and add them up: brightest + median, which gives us 17.1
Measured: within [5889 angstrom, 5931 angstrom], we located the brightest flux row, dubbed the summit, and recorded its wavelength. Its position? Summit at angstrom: 5921.95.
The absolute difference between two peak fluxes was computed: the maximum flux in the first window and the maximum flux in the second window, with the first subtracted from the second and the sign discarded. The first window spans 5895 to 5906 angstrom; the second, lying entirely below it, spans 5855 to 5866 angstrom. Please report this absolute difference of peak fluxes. 0.19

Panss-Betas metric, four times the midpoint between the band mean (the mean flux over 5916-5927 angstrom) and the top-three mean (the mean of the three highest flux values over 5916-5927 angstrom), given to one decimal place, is 34.6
